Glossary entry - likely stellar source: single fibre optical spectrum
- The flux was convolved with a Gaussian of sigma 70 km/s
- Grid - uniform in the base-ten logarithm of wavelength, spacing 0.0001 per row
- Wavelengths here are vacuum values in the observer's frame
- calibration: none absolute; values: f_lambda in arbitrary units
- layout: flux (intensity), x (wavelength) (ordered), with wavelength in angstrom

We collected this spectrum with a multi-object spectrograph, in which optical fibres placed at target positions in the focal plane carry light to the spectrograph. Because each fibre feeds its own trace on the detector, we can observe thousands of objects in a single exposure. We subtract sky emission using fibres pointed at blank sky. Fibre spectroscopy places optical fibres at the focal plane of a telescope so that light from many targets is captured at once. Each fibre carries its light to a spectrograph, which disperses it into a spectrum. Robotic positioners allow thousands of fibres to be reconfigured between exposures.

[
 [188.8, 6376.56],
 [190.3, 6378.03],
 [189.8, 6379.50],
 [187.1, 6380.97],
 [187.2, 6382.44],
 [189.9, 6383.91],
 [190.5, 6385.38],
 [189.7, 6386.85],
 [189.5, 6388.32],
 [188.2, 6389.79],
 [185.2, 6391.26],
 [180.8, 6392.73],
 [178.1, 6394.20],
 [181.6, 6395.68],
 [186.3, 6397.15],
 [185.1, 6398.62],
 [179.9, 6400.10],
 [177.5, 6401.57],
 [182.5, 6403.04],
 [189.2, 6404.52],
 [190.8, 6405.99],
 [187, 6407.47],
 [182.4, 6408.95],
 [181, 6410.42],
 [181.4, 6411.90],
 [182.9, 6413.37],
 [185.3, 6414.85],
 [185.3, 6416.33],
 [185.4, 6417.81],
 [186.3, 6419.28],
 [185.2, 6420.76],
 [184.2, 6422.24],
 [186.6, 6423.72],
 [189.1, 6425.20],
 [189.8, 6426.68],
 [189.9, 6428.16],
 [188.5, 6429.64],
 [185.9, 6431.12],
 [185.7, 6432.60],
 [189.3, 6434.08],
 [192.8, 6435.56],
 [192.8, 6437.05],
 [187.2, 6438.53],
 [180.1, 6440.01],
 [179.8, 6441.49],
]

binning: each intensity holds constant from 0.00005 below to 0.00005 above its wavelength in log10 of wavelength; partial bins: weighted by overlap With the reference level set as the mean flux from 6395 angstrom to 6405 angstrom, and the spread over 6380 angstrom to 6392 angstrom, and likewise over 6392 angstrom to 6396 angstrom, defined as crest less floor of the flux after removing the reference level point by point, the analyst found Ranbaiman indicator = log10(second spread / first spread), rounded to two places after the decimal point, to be -0.18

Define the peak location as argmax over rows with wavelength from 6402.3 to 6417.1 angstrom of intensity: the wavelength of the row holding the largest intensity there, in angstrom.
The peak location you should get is 6405.99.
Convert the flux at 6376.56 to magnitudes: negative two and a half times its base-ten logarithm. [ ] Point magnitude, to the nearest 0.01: -5.69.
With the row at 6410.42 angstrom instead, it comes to -5.64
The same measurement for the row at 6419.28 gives -5.68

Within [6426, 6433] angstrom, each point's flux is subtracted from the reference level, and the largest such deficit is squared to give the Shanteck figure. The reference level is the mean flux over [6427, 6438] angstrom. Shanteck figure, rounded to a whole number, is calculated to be 13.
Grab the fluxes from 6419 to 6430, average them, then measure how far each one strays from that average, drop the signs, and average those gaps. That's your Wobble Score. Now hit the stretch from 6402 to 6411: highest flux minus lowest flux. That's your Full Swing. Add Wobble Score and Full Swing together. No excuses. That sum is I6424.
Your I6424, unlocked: 12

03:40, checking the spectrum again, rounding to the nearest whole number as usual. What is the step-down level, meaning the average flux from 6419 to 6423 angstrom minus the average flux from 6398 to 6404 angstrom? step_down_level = 4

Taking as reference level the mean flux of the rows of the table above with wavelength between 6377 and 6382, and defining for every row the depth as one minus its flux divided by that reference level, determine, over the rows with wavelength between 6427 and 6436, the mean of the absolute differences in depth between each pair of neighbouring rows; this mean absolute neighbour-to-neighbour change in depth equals 0.012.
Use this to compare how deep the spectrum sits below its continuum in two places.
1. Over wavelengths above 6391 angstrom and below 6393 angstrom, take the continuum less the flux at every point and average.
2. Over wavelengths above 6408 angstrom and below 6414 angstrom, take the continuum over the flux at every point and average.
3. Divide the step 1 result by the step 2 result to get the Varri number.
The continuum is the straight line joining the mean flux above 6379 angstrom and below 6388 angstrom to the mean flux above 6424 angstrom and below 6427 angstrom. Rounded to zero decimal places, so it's 6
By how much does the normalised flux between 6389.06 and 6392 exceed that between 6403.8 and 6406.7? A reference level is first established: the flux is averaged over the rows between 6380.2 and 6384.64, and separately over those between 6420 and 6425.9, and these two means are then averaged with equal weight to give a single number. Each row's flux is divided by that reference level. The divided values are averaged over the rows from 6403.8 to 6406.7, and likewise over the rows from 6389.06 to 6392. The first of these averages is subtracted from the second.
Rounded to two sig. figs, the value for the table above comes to -0.018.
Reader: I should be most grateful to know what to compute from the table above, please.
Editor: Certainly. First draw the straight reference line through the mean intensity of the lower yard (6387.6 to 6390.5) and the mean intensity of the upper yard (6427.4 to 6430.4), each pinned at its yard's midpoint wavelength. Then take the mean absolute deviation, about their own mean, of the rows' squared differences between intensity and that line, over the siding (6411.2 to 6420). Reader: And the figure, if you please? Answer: 16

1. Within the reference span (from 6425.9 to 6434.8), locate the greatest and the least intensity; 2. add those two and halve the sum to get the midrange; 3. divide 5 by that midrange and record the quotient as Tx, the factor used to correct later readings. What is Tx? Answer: 0.0266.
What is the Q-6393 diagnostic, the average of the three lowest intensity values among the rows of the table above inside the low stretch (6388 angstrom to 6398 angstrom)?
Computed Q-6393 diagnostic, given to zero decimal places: 180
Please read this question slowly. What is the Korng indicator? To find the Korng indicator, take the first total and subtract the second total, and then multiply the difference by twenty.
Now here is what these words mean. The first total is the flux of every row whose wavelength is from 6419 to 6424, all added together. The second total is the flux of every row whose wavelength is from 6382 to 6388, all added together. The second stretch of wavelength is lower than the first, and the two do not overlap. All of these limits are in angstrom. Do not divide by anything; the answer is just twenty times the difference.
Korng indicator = -300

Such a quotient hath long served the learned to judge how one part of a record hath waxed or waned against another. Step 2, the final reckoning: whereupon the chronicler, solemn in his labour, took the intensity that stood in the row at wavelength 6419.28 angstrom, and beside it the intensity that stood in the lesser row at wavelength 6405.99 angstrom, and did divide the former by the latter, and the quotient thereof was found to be 0.98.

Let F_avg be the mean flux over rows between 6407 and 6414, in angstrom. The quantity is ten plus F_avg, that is 192.9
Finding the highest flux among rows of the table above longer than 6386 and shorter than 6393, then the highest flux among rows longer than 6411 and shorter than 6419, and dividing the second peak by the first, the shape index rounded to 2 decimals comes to 0.98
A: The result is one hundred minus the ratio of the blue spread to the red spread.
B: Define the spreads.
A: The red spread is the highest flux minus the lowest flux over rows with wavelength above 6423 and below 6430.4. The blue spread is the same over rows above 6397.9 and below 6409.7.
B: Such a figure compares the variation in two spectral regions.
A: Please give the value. 96.0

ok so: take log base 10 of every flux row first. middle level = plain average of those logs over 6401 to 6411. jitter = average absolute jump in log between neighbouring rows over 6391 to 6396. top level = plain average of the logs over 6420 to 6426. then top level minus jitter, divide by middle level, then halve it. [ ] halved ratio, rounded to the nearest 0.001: 0.499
